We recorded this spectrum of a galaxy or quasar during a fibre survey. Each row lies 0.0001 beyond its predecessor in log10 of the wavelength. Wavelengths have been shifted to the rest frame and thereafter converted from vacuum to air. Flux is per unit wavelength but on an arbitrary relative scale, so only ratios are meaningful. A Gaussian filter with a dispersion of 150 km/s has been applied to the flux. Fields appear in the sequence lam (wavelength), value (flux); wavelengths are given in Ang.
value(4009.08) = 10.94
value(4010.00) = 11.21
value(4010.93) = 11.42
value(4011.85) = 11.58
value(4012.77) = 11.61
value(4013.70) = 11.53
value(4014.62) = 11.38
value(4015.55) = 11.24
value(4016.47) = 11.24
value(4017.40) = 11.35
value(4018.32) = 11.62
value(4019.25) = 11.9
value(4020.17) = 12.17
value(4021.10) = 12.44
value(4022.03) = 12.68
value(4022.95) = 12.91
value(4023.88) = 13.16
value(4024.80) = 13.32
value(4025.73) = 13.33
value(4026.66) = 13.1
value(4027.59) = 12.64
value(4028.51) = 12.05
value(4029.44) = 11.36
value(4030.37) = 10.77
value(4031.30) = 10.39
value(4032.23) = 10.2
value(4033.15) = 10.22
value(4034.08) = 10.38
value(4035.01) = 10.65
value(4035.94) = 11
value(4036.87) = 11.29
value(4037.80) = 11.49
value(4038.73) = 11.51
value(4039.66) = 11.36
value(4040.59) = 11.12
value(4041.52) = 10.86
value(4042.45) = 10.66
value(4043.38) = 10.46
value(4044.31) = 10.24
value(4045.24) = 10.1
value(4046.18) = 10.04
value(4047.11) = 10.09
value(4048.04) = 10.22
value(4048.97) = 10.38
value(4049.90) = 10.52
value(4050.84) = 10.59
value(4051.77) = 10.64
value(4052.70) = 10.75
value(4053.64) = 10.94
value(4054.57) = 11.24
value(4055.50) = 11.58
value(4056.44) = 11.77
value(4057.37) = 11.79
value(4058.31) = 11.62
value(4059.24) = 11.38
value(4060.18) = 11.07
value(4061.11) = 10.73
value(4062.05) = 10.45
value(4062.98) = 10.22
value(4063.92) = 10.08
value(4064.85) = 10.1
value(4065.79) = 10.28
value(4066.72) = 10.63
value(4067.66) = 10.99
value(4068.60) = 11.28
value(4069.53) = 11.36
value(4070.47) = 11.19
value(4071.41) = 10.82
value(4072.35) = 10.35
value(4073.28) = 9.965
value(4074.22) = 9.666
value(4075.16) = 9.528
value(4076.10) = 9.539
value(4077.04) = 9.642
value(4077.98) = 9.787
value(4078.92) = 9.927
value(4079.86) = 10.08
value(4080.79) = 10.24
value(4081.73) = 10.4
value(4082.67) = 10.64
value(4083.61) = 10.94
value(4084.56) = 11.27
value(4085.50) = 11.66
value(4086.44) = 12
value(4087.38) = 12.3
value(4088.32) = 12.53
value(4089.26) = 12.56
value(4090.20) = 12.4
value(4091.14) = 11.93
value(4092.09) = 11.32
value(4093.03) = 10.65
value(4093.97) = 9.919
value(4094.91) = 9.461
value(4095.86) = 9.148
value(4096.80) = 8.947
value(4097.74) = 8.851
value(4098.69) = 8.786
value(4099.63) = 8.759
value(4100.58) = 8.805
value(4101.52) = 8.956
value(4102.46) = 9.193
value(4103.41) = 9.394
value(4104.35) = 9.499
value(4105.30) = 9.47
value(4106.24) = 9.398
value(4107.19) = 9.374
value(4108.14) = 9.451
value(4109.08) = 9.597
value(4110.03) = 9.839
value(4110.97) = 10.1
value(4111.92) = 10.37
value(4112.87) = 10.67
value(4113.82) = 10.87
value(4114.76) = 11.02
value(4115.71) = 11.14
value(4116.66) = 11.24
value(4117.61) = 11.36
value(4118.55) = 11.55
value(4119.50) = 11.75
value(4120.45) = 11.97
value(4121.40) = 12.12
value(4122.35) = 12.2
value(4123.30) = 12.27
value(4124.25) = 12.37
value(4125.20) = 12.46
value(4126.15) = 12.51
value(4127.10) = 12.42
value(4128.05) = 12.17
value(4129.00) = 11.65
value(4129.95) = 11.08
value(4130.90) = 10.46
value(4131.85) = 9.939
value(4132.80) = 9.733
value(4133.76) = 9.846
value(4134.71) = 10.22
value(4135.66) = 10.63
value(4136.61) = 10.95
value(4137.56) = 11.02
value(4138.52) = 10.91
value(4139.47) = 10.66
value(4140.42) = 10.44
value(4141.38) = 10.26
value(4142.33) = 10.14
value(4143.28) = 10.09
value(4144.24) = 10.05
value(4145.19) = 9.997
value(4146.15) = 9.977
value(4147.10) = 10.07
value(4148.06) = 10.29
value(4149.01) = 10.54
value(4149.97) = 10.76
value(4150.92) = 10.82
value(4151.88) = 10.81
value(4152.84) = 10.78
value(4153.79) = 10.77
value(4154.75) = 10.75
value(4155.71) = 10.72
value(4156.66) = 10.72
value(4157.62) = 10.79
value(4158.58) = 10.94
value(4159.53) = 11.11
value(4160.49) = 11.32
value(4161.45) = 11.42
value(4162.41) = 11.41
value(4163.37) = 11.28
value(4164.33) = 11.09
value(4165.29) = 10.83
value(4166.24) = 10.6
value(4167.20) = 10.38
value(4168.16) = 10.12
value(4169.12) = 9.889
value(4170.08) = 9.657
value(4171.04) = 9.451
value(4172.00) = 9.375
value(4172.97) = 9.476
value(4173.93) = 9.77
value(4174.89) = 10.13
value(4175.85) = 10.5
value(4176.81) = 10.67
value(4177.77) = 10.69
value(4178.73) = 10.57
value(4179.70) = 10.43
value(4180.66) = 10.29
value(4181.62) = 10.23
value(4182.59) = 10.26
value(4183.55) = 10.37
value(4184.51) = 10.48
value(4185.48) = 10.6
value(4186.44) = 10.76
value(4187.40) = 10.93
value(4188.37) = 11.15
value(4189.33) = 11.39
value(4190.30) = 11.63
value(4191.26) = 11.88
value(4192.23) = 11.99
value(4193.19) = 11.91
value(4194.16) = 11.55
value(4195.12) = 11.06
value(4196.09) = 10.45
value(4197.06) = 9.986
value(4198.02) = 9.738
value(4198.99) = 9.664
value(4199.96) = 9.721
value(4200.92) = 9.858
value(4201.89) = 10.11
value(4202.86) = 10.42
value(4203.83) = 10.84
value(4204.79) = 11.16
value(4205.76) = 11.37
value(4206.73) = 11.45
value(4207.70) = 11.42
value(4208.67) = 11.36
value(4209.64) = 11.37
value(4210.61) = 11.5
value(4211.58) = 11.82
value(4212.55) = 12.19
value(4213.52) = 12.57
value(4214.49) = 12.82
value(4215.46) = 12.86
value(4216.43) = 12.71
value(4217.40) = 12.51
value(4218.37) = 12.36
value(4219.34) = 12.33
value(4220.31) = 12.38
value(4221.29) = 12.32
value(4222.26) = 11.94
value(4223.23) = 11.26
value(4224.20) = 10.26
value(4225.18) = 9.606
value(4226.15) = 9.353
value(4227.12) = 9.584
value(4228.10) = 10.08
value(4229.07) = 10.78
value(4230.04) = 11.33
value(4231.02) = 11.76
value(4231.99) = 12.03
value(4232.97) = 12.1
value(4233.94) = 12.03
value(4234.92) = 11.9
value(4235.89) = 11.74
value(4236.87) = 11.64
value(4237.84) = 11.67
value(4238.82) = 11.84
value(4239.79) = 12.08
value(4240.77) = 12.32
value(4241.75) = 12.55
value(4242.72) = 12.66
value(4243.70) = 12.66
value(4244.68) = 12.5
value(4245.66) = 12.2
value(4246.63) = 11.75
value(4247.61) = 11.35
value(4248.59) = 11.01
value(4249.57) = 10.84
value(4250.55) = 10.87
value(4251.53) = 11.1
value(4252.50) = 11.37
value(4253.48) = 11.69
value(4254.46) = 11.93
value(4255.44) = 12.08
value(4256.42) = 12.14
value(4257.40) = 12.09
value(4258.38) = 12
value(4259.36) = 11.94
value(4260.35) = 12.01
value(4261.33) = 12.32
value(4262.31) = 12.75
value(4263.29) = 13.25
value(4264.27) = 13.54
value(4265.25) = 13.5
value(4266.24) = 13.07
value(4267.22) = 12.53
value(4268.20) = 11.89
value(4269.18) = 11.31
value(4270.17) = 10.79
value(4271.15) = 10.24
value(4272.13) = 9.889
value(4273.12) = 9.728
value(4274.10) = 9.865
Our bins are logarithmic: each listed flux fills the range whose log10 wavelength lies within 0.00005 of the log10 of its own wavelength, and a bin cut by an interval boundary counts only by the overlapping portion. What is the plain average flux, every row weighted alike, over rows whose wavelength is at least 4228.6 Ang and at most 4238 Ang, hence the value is 11.7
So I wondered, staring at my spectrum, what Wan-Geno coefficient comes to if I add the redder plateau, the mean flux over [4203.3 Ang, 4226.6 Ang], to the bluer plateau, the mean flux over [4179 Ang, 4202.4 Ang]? 22.3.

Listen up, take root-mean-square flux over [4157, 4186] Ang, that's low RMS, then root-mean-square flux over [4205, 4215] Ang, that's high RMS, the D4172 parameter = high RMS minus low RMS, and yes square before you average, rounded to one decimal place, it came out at 1.3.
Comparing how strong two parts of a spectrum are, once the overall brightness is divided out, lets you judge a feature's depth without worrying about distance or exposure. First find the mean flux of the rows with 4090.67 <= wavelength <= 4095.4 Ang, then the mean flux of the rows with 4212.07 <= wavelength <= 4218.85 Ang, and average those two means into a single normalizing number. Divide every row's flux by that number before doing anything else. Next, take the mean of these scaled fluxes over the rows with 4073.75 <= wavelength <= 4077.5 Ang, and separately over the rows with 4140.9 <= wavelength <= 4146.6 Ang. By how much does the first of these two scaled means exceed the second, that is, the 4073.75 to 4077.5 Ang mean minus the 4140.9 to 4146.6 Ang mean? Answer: -0.04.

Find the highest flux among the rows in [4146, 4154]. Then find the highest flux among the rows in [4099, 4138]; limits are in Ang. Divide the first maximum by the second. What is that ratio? 0.86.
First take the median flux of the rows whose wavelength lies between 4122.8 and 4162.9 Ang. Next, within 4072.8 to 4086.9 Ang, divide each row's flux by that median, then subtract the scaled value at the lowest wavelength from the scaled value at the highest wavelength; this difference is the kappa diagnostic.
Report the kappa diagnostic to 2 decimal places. 0.19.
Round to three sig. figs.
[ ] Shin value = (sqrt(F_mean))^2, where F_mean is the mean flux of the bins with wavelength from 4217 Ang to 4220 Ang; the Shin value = 12.4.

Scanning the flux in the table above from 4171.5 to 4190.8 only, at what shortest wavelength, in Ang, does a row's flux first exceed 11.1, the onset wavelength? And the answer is 4188.37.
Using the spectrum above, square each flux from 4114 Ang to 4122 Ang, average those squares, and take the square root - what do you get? 11.5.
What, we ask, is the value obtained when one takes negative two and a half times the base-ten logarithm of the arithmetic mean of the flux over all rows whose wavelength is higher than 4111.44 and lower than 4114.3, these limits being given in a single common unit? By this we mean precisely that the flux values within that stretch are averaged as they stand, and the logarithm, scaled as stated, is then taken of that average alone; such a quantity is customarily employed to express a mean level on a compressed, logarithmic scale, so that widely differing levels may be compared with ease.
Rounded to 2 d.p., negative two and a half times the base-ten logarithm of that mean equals -2.57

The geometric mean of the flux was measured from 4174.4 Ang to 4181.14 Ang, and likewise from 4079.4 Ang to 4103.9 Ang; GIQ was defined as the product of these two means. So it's 108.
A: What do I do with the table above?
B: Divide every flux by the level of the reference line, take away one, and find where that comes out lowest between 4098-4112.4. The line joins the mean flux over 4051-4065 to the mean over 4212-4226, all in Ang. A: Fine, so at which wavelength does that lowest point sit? 4099.63 Ang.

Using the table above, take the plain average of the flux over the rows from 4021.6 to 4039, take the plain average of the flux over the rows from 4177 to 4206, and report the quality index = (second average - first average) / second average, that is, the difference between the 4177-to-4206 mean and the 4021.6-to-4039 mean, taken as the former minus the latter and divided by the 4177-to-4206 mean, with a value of -0.093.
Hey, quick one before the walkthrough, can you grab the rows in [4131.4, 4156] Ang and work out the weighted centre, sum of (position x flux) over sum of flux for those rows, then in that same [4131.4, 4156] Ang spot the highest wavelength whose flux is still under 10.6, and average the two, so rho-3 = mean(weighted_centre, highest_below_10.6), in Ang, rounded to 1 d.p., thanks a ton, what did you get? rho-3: 4146.4 Ang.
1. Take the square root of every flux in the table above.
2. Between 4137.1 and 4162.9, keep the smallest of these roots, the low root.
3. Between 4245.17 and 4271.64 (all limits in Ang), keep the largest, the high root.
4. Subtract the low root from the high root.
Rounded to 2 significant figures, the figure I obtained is 0.52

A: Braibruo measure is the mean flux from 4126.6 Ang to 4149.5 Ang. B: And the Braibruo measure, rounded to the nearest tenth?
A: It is 10.6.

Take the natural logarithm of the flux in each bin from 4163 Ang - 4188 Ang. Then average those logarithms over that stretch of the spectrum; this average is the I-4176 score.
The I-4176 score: 2.335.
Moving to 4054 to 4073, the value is 2.392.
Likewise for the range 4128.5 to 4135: 2.342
